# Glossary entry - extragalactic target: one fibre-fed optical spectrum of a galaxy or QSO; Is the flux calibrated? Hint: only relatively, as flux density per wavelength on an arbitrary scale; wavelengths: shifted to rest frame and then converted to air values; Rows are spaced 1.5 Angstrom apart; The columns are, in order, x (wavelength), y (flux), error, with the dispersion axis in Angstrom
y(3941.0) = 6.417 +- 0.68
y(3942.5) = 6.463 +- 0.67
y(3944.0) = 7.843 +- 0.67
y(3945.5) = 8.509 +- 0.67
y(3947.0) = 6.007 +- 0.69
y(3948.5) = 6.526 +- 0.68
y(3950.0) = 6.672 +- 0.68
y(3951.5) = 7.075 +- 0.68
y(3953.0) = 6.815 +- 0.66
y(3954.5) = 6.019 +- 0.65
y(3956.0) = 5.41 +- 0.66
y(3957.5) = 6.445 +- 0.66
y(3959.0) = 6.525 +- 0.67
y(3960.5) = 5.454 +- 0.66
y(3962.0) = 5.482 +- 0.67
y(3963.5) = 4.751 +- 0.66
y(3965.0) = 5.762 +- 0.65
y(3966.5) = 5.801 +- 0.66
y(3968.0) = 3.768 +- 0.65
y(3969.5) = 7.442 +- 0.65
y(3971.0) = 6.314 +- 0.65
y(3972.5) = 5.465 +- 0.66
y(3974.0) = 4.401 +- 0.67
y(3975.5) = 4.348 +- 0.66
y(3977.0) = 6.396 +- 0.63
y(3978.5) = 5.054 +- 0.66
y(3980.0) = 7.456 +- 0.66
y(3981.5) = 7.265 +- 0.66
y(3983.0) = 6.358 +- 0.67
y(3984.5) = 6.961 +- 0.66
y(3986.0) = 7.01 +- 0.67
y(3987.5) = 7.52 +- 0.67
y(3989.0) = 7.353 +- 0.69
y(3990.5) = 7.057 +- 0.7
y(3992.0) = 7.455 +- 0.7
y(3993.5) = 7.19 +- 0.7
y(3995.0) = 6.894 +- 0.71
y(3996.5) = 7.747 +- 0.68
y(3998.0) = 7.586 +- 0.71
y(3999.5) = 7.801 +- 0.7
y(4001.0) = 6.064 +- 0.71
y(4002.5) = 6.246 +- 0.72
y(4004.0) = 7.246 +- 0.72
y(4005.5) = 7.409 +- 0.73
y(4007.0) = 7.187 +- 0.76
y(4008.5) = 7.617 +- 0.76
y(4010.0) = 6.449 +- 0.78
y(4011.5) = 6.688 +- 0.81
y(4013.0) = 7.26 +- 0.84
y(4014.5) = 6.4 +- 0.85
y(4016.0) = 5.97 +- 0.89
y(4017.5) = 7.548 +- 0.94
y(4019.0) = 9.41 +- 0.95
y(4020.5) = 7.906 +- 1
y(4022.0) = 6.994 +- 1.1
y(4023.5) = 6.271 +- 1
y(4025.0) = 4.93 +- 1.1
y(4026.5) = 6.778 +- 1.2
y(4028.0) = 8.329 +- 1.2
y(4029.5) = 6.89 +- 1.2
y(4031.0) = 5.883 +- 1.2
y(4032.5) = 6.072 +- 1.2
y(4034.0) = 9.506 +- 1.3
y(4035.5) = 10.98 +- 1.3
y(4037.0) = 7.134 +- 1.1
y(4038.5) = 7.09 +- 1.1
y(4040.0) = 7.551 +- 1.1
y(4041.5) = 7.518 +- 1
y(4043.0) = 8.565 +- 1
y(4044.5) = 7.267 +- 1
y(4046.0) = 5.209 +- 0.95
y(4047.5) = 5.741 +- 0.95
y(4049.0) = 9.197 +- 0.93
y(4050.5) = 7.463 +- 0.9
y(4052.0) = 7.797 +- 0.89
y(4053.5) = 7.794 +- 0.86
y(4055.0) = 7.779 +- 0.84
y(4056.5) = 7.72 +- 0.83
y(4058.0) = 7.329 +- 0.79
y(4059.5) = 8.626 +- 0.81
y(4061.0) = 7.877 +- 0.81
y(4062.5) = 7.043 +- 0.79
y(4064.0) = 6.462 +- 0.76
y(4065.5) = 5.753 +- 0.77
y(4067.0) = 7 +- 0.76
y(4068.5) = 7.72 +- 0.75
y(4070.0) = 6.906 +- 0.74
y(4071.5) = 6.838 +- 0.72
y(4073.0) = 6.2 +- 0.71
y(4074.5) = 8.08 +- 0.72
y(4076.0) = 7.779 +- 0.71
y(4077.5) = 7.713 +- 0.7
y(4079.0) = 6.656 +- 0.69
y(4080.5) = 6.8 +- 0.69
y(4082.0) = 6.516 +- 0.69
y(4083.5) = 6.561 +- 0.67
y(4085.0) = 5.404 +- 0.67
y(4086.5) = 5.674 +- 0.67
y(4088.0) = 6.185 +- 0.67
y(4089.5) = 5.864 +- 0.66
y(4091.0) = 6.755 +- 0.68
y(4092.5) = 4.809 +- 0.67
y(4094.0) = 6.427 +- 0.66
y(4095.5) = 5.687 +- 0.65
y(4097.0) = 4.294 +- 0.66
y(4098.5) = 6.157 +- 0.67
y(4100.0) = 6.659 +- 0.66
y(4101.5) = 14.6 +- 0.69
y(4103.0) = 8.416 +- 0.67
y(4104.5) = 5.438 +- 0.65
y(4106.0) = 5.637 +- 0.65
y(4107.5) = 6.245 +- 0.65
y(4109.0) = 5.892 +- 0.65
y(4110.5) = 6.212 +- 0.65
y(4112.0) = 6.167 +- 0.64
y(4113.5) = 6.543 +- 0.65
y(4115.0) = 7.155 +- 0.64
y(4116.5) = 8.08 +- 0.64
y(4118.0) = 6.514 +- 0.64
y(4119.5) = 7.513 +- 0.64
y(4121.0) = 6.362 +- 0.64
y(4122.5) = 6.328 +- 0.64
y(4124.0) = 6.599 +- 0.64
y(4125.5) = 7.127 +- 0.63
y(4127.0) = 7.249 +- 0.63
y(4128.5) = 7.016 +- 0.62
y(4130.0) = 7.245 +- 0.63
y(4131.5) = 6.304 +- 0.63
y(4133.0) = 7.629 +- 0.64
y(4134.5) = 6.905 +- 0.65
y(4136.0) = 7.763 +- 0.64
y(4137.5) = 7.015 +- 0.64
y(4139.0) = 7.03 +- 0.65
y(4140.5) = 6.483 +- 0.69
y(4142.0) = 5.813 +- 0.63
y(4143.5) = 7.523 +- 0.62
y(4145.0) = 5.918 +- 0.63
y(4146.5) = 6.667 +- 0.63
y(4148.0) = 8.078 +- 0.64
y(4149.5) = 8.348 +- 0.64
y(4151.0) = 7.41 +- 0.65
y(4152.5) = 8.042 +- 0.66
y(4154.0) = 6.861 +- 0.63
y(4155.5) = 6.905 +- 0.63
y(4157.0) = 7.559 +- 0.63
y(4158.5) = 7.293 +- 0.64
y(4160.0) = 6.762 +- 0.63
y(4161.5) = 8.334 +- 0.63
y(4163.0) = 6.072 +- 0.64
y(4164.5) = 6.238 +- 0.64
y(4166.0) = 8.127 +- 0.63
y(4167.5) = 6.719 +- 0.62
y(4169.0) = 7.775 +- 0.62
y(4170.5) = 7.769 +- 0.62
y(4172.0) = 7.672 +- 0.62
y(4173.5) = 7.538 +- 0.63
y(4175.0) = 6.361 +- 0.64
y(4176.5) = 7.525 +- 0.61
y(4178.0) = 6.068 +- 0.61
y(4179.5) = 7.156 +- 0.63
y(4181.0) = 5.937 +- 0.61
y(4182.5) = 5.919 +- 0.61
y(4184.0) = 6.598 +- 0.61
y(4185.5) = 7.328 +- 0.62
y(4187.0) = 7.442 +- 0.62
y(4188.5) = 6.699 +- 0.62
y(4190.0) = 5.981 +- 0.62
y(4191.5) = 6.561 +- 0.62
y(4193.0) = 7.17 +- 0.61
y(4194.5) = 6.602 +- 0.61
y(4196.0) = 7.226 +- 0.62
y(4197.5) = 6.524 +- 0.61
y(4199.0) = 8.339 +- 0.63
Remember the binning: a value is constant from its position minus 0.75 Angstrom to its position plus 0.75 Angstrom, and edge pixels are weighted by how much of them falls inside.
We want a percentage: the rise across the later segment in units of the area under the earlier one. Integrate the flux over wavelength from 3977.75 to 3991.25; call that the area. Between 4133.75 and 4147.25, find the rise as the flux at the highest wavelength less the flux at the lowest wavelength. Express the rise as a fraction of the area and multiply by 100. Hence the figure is -0.26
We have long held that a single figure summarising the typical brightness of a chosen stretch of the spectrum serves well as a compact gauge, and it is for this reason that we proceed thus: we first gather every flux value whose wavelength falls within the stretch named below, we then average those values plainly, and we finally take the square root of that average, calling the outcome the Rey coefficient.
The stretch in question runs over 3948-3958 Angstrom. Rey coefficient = 2.53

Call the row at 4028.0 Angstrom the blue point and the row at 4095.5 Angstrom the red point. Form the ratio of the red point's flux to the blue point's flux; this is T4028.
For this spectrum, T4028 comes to 0.68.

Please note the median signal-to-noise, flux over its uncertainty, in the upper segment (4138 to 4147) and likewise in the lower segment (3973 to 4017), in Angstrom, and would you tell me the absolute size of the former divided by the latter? 1.0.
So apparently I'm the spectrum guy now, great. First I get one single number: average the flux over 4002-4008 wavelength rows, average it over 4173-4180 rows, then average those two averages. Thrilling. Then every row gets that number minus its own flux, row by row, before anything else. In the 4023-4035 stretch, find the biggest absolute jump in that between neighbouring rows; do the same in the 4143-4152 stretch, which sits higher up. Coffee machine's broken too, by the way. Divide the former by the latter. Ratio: 2.1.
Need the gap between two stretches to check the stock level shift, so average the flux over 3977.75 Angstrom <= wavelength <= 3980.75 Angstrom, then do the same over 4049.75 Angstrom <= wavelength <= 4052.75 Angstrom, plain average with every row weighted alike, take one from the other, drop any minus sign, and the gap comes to 1.4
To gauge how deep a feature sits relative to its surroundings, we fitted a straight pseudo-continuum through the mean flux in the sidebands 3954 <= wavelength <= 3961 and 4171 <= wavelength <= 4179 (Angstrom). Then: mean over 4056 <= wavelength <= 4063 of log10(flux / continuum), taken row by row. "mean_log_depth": 0.076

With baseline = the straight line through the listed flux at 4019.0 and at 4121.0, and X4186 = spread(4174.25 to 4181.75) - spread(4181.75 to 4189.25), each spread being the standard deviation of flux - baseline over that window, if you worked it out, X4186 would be 0.02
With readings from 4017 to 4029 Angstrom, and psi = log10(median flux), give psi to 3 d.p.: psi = 0.862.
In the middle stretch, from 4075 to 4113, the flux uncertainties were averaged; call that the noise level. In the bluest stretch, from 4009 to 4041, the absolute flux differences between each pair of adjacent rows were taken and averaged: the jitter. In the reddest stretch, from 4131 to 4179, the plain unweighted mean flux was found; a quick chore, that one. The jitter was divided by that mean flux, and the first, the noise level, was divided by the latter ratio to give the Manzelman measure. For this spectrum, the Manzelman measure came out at 3.8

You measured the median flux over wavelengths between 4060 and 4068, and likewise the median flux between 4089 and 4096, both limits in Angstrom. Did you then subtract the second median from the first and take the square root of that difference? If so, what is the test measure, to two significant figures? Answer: 1.1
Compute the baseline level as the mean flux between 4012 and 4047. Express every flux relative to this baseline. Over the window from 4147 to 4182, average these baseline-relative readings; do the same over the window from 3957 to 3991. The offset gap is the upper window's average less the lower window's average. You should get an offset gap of 1.1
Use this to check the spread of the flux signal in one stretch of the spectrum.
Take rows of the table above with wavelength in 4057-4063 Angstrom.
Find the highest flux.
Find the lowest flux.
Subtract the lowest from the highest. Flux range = 1.6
